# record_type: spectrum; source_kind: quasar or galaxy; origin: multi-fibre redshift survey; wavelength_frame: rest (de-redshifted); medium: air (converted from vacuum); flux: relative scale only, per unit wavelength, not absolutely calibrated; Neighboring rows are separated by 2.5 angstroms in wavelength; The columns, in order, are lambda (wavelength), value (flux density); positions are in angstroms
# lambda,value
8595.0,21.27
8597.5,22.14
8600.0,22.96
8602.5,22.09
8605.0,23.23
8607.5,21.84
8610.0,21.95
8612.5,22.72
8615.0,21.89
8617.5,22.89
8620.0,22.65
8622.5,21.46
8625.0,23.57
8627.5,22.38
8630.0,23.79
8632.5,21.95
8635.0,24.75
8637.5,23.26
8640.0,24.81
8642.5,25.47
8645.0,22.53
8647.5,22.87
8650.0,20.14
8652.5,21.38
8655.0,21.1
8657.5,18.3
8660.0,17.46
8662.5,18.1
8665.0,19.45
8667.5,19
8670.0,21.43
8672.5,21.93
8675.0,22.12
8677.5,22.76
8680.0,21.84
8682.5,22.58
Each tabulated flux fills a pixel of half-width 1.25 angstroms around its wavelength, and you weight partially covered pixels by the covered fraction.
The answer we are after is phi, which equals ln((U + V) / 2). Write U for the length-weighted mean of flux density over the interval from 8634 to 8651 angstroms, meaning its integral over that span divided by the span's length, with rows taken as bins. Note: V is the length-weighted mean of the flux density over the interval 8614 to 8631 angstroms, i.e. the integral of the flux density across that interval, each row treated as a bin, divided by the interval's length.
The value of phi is 3.14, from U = 23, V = 22.7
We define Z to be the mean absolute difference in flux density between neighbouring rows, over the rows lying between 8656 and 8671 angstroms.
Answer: 1.1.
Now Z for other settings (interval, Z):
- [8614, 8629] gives 1.1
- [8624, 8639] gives 1.7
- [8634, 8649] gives 1.4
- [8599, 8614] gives 0.9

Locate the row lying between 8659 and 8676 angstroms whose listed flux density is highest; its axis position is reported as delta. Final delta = 8675.0 angstroms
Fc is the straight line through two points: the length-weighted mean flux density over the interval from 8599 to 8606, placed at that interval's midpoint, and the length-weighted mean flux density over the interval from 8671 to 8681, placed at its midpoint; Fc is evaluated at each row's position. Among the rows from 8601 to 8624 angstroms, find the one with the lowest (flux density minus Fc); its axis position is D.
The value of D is 8622.5 angstroms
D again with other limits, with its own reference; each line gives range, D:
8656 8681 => 8660.0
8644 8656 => 8650.0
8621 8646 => 8622.5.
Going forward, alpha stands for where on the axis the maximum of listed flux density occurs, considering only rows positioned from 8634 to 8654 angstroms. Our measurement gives 8642.5 angstroms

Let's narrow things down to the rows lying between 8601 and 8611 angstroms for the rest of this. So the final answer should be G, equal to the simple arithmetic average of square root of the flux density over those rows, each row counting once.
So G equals 4.72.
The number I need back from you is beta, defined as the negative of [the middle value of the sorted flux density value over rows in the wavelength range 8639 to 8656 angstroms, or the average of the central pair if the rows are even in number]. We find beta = -22.5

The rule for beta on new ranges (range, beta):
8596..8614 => -22.1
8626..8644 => -23.8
